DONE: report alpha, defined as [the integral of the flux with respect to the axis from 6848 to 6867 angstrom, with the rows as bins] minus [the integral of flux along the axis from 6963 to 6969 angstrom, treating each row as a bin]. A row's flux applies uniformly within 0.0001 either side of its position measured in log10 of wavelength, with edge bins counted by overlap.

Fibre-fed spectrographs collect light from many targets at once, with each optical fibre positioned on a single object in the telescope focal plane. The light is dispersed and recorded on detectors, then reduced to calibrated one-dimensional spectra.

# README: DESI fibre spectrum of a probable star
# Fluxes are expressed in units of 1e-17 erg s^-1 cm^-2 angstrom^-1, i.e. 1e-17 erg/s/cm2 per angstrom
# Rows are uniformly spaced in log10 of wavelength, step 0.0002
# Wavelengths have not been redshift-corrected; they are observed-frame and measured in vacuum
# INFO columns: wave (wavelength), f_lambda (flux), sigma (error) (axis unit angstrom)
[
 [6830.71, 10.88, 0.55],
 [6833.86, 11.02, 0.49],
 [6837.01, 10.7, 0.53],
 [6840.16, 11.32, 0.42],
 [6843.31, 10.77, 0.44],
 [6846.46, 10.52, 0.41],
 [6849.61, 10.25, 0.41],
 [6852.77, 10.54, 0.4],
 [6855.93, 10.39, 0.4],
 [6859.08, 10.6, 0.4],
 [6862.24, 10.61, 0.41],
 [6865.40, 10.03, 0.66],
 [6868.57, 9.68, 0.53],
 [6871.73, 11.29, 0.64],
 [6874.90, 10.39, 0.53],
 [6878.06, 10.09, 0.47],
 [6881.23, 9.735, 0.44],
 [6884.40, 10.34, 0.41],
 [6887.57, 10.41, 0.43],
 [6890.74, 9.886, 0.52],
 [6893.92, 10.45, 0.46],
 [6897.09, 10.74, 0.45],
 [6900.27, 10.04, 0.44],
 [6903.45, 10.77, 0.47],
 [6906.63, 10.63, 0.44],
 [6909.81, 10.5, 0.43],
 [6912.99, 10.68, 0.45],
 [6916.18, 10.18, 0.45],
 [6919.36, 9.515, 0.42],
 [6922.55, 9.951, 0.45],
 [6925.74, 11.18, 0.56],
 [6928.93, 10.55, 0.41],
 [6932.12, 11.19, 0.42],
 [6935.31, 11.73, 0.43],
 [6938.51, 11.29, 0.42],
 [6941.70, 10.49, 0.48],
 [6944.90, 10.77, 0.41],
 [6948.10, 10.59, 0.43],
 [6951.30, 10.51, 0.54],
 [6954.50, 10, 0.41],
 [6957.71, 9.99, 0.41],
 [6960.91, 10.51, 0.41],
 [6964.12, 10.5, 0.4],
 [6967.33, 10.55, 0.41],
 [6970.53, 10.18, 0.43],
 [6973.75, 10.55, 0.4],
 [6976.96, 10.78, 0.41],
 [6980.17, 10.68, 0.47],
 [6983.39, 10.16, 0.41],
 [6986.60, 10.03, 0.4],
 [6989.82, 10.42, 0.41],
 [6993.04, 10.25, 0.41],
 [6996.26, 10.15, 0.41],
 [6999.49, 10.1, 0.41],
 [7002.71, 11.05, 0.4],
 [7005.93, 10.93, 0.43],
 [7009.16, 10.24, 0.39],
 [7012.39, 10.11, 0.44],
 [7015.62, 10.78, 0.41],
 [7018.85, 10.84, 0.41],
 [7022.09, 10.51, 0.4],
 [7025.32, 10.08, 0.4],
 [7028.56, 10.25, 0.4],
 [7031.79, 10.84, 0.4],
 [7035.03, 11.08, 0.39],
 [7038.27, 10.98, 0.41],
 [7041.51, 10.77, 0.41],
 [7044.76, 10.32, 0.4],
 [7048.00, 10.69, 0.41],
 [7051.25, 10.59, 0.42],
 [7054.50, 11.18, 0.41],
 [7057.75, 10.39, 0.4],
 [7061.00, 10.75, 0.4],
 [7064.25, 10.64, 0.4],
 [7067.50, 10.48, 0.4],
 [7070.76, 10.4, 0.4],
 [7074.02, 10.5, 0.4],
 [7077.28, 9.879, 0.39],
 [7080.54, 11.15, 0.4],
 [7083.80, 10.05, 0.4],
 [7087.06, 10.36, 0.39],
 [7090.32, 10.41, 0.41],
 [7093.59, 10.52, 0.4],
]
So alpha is 134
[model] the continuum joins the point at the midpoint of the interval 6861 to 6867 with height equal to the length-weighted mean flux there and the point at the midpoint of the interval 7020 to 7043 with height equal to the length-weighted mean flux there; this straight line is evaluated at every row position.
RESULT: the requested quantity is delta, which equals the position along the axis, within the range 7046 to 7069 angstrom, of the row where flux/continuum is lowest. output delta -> 7057.75 angstrom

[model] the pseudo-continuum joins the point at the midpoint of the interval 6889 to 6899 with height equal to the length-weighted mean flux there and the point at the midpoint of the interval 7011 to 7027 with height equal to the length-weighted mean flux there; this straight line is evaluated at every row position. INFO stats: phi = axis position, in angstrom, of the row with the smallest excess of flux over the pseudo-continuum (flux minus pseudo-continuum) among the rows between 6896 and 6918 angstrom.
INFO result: 6900.27 angstrom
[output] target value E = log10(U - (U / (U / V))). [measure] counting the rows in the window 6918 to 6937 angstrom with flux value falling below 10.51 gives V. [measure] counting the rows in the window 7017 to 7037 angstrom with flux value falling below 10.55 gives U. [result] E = 0.0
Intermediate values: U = 3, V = 2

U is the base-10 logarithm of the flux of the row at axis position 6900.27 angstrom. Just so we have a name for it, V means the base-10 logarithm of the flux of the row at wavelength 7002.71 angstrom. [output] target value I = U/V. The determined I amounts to 0.96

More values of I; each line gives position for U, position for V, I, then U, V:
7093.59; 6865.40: 1.02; 1.02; 1.00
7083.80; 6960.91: 0.98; 1.00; 1.02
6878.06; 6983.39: 1.00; 1.00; 1.01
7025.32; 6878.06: 1.00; 1.00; 1.00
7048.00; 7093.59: 1.01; 1.03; 1.02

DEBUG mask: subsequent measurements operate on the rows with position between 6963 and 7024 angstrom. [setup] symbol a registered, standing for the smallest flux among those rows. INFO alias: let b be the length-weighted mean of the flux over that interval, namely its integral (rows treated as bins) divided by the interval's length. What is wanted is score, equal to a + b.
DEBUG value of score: 20.5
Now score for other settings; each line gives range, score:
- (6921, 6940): 20.9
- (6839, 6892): 20.1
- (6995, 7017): 20.6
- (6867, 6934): 19.9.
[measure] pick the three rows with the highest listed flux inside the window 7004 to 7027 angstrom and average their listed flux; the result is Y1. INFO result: 10.85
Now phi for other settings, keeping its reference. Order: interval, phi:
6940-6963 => 6957.71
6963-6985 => 6983.39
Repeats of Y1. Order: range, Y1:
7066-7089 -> 10.71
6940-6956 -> 10.62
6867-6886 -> 10.67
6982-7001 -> 10.28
